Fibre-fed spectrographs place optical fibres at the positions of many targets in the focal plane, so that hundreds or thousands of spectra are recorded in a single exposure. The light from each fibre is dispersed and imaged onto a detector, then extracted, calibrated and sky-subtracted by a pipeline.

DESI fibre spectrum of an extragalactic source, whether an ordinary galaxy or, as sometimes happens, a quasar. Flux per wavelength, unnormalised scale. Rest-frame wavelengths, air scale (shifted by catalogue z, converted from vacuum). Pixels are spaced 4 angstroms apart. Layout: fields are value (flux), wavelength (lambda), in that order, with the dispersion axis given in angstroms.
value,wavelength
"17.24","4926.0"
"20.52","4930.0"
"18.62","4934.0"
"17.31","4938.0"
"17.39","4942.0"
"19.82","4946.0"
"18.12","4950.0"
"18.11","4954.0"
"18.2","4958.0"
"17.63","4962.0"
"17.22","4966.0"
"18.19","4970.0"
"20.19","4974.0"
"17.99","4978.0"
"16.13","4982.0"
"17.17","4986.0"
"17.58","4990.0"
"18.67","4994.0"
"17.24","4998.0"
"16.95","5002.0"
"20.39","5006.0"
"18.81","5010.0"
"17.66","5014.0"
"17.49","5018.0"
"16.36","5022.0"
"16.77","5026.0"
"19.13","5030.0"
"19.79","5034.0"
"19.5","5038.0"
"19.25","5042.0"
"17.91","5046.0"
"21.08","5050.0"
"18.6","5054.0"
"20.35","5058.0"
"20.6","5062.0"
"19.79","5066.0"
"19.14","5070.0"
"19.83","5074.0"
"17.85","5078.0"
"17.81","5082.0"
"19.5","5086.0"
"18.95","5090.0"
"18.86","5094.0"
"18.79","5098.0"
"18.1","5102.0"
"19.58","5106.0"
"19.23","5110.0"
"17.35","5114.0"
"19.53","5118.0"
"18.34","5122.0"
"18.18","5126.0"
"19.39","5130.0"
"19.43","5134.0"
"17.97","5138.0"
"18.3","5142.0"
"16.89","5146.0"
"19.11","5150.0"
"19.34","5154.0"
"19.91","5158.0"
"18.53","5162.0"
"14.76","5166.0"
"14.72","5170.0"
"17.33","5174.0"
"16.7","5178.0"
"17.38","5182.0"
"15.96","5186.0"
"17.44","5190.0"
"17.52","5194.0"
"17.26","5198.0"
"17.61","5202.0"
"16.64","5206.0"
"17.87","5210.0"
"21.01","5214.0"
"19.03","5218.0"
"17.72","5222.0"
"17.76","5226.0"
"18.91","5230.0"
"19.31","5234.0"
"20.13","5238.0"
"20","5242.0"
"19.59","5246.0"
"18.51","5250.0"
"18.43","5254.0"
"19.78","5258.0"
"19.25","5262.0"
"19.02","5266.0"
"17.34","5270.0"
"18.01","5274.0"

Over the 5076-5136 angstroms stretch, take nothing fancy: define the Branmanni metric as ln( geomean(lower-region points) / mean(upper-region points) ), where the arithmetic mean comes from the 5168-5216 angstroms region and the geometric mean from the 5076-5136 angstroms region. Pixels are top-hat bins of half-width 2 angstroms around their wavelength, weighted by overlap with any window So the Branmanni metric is 0.08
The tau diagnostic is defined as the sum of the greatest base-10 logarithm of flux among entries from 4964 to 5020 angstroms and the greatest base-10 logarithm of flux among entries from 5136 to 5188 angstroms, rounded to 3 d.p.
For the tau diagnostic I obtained 2.608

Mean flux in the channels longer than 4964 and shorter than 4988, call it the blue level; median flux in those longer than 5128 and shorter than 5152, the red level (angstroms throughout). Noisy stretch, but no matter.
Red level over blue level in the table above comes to 1.05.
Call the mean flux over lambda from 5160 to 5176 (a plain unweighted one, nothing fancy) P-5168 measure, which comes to 16.3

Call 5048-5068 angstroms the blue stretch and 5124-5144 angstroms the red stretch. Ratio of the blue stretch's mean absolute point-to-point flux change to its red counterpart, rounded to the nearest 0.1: 1.7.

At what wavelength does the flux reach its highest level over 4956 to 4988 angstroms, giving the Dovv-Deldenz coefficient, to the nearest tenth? 4974.0 angstroms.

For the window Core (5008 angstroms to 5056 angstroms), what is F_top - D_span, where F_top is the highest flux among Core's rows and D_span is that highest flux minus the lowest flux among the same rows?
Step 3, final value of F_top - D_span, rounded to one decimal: 16.4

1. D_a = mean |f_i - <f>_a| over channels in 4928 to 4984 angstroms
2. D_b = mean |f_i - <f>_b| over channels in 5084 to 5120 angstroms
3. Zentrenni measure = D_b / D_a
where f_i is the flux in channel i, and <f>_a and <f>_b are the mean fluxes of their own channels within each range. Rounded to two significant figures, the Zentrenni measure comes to 0.61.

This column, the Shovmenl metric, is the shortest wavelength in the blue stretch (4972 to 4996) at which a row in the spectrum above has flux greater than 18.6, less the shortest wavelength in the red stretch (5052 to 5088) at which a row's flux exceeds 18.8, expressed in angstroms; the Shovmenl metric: -84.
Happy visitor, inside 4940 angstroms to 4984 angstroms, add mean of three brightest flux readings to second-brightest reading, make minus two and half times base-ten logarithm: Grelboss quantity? -3.98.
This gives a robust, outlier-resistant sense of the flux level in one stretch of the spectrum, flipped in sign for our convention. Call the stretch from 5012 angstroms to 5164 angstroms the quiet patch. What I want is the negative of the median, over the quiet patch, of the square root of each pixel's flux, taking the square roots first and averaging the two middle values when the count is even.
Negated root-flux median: -4.36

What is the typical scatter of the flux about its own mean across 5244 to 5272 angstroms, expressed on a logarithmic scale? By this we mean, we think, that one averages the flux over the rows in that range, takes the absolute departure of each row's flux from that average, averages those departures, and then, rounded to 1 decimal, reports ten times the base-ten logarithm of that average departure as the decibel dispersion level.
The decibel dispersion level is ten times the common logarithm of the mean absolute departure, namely -1.9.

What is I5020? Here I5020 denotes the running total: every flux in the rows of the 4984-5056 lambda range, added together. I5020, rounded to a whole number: 330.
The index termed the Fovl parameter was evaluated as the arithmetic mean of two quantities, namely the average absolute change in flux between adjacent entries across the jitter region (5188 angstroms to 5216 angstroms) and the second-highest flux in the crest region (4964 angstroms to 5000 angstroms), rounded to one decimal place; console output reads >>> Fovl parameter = 9.8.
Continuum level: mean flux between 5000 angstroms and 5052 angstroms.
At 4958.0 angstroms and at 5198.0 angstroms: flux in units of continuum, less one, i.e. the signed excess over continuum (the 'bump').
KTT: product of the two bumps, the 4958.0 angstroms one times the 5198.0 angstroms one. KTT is 0.001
